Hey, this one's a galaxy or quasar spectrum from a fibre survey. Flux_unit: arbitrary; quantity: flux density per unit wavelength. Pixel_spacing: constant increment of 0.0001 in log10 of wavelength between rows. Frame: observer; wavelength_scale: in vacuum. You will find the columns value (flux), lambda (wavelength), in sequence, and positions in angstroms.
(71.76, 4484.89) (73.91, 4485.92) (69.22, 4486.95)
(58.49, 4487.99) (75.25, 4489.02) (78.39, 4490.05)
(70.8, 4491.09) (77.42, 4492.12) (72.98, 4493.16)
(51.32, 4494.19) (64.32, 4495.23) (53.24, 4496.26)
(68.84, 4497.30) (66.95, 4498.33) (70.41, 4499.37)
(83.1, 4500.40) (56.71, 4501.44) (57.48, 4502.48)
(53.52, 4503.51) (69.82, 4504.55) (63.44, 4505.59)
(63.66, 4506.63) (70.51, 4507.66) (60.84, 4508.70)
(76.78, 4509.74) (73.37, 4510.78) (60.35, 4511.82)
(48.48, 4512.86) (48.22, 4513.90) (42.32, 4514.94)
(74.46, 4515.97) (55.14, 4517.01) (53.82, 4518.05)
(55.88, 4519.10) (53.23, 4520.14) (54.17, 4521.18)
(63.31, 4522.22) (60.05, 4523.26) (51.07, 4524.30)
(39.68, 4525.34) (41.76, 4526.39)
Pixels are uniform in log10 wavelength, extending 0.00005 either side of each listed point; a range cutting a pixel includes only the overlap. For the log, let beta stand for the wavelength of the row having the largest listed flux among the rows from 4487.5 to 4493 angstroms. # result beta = 4490.05 angstroms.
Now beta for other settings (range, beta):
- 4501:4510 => 4509.74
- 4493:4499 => 4493.16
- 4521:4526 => 4522.22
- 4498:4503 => 4500.40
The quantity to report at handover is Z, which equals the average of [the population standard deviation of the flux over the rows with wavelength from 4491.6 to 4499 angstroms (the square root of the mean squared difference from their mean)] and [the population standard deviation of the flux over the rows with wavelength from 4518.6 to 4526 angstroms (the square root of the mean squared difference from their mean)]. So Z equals 7.97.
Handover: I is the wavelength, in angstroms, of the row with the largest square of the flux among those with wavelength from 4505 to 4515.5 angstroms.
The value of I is 4509.74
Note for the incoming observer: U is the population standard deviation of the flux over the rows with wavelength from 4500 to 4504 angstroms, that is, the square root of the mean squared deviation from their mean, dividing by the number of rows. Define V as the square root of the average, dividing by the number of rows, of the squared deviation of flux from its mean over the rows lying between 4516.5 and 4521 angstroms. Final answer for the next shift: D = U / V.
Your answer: 11.3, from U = 11.9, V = 1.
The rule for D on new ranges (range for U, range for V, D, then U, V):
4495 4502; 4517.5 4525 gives 2.3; 9.0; 4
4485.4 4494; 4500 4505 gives 0.5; 5.9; 11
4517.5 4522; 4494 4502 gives 0.1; 1.0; 10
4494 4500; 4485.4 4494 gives 1.3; 7.5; 6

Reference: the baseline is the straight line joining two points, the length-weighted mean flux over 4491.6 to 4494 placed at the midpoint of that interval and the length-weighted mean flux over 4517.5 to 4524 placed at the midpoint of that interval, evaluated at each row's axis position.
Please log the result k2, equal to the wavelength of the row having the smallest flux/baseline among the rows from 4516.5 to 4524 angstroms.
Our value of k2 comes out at 4518.05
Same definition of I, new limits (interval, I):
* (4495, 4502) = 4500.40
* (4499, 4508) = 4500.40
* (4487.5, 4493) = 4490.05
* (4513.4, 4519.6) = 4515.97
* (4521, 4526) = 4522.22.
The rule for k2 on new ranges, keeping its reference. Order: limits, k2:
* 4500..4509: 4503.51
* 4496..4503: 4496.26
